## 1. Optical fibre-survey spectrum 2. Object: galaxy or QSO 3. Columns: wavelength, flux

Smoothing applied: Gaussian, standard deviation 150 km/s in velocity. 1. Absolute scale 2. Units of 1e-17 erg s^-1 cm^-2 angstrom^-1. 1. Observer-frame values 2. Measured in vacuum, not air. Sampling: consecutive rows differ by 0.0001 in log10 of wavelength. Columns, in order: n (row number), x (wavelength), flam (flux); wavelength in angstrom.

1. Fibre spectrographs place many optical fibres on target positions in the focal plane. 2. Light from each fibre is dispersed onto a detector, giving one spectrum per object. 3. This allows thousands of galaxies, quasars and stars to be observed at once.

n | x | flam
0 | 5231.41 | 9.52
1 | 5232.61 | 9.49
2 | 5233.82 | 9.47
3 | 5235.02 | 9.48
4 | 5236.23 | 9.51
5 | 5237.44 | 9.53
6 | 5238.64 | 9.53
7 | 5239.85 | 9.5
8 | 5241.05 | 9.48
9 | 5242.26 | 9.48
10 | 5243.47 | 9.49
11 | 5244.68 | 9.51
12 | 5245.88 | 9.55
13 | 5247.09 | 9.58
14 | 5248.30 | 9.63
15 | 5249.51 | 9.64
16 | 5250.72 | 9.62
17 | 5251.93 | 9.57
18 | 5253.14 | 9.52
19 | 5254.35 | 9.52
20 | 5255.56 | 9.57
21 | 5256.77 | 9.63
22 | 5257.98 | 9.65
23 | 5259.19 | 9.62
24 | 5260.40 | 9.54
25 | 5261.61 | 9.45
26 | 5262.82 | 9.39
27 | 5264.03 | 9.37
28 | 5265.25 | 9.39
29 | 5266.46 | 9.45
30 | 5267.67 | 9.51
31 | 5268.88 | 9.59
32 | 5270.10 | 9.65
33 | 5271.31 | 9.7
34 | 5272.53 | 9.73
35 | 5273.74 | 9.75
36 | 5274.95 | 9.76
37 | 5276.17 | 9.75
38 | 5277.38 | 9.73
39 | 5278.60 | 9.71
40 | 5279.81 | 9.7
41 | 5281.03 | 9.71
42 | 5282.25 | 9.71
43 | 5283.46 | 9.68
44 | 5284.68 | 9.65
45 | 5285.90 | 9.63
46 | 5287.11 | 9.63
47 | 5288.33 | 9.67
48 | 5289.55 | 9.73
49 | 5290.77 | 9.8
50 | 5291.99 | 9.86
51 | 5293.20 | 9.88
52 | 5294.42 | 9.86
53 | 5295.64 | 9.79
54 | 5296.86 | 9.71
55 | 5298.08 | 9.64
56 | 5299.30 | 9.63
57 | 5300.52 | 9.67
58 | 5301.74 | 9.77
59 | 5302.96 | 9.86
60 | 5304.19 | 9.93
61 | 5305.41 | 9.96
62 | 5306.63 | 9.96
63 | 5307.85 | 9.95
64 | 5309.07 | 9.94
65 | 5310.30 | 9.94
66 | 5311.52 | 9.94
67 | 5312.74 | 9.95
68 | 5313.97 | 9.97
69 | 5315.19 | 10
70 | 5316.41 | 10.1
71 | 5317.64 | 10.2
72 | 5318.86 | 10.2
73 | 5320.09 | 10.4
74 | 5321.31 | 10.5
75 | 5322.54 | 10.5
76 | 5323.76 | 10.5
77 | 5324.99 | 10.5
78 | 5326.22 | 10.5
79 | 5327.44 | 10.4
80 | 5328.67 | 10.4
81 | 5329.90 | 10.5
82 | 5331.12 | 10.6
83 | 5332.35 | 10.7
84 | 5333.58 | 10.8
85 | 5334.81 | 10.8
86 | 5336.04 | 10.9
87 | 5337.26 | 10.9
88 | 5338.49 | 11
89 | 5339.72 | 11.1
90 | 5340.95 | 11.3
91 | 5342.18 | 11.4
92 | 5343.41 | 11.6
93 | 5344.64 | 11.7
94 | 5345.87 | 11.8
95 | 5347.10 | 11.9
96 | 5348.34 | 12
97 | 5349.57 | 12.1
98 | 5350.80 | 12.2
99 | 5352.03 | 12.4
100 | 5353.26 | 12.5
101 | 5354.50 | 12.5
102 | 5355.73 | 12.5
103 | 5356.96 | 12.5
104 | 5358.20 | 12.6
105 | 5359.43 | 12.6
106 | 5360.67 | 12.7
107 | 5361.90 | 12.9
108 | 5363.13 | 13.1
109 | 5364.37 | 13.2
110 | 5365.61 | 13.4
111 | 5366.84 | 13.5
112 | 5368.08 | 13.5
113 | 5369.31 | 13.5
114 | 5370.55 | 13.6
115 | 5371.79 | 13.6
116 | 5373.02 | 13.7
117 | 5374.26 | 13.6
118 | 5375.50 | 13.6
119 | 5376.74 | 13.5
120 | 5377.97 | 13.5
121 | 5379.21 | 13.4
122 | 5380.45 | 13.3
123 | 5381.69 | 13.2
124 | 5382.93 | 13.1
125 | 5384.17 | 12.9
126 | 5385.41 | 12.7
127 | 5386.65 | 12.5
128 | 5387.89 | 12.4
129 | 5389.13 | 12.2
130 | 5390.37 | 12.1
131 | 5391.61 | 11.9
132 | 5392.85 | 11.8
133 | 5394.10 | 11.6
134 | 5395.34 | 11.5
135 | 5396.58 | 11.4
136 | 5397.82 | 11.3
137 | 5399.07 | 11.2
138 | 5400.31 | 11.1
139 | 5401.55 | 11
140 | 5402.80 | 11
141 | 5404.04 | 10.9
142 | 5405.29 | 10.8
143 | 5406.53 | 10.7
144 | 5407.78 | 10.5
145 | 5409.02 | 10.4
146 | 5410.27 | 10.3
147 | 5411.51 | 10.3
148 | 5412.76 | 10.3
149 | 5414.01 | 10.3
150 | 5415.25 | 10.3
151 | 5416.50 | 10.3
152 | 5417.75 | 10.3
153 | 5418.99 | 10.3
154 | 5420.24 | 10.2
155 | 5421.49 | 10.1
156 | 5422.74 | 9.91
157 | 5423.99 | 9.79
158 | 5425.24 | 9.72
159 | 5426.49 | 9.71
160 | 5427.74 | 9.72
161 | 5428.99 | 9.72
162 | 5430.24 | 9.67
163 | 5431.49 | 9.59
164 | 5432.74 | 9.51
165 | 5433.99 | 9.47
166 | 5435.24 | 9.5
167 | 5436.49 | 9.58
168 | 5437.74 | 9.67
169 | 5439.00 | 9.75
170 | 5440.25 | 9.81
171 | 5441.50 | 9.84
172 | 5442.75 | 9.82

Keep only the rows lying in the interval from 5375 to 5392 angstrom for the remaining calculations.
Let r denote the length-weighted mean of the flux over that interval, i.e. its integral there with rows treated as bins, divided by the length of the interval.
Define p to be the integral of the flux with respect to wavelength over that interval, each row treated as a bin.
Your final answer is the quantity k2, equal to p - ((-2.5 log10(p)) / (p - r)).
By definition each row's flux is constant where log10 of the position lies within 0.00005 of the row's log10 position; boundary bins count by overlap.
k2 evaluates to 219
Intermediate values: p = 219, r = 12.9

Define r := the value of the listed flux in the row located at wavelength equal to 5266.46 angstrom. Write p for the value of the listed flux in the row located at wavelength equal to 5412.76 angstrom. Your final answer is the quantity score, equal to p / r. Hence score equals 1.1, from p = 10.3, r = 9.45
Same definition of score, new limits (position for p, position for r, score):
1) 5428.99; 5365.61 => 0.7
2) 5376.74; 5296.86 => 1.4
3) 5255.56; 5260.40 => 1.0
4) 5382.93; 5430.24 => 1.4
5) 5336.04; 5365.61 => 0.8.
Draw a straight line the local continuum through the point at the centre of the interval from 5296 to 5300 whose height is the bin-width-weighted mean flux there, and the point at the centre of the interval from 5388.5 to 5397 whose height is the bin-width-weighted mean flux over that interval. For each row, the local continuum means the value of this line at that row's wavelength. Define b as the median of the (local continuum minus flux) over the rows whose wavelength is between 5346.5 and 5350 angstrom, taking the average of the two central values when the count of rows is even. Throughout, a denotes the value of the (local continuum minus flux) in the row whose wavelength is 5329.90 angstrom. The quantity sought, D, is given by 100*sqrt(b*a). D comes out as 37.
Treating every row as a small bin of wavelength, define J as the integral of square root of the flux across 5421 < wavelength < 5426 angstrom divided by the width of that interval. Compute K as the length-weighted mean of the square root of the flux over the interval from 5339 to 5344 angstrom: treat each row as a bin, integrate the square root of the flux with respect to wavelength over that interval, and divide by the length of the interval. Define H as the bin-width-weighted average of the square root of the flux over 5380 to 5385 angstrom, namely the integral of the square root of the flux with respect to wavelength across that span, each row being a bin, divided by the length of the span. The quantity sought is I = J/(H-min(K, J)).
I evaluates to 7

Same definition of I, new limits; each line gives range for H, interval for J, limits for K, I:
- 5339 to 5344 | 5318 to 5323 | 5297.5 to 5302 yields 13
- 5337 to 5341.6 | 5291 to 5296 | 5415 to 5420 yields 17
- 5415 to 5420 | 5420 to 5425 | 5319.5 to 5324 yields 57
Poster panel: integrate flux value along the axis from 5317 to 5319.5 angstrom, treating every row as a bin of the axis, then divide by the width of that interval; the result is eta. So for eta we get 10.2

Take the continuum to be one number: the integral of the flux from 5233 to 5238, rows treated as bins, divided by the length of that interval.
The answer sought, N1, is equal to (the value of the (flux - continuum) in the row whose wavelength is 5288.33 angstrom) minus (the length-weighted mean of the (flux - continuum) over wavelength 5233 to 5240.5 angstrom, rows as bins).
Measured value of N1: 0.2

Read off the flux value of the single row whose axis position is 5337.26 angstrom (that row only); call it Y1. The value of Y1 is 10.9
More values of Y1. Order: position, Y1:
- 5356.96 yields 12.5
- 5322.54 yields 10.5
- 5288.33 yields 9.67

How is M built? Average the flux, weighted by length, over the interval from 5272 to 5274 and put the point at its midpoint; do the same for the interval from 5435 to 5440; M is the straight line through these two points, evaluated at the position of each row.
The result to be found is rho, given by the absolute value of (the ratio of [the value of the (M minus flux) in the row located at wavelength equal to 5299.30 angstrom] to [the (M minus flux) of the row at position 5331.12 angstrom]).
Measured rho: 0.13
